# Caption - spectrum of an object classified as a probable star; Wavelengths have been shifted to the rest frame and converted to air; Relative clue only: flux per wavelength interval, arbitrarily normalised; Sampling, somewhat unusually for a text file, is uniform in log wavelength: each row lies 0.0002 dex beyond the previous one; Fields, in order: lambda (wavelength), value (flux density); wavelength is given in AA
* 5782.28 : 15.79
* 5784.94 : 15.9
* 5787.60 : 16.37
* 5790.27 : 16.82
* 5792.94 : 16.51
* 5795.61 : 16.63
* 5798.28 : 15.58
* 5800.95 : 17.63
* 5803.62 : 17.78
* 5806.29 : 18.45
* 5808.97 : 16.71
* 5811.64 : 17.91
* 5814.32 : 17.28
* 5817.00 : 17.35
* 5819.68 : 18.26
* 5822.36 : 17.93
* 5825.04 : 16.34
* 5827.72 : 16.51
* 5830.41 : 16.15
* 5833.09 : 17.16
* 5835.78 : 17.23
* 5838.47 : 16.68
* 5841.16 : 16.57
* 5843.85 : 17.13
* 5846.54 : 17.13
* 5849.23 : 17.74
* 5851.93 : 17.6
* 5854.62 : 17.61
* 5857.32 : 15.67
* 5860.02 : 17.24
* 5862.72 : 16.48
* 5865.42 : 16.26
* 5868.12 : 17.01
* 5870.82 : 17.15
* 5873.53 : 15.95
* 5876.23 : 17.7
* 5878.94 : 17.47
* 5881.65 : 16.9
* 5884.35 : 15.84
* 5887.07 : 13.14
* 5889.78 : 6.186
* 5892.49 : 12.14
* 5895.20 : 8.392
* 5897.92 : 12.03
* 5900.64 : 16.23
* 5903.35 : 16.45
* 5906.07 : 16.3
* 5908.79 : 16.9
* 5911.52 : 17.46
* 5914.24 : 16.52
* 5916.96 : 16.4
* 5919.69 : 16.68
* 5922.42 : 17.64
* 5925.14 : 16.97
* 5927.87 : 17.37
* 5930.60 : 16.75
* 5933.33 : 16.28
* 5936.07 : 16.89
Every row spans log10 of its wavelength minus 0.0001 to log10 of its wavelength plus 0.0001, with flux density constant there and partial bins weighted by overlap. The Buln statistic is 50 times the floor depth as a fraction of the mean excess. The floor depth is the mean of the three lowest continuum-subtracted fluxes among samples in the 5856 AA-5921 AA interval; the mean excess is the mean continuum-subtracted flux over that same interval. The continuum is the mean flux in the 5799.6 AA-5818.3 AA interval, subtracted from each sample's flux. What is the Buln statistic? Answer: 195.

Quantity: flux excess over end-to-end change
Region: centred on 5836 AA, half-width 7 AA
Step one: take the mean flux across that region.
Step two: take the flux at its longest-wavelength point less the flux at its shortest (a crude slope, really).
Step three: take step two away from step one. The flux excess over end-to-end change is 16.3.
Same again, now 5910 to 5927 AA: 17.4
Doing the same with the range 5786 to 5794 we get 16.4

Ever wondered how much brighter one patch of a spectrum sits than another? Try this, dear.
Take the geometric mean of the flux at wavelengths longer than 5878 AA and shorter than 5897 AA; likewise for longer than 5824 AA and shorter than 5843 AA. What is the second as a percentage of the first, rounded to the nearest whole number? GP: 137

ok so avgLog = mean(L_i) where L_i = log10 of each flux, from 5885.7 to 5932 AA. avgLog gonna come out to 1.16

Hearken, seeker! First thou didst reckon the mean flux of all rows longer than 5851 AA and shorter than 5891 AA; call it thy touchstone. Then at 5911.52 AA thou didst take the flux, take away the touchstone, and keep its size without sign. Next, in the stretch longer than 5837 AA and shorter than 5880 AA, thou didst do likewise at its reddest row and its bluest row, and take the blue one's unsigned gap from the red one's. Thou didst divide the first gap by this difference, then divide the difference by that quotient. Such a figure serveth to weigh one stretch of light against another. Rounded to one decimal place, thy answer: 0.4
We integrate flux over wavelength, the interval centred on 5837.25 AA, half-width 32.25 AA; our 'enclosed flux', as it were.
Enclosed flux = 1103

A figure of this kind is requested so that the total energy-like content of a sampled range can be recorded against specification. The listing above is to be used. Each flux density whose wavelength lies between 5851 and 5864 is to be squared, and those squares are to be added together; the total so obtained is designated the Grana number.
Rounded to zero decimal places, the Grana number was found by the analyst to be 1434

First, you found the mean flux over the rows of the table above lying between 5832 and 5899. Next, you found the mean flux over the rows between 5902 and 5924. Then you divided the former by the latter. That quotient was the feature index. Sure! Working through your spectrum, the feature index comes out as 0.93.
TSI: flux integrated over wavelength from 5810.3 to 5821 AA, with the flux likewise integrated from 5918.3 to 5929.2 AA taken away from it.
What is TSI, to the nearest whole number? 2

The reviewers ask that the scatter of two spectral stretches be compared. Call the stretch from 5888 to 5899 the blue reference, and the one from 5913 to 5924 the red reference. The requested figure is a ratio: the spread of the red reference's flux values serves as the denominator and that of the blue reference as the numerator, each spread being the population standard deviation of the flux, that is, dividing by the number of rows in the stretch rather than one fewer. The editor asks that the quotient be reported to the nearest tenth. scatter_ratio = 5.2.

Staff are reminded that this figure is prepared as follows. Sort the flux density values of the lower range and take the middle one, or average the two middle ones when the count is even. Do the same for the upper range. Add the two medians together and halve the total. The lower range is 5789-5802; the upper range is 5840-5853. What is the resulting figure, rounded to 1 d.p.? 16.9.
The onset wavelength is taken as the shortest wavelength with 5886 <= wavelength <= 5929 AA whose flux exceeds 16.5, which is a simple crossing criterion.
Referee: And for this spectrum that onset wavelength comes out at 5908.79 AA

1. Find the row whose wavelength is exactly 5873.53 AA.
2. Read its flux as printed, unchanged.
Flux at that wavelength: 15.95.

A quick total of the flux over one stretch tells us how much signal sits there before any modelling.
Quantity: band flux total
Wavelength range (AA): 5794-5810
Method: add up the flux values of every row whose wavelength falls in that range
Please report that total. 103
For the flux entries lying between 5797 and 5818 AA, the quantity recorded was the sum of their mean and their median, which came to 34.8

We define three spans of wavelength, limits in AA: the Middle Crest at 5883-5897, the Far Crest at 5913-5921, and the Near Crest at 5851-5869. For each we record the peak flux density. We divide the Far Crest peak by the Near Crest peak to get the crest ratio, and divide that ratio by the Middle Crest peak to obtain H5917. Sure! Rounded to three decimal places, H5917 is 0.060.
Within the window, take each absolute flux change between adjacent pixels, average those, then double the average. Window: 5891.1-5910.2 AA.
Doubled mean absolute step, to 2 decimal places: 4.19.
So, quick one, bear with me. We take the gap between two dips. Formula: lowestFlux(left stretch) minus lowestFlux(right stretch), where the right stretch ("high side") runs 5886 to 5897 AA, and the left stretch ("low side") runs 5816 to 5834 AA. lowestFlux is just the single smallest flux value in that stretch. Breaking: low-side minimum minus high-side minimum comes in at 10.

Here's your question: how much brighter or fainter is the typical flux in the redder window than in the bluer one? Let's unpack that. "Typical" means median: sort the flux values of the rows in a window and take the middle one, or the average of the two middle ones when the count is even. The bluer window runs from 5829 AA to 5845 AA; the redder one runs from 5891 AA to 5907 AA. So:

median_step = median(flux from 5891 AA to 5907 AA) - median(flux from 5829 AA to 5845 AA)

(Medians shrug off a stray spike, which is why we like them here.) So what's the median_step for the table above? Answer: -2.7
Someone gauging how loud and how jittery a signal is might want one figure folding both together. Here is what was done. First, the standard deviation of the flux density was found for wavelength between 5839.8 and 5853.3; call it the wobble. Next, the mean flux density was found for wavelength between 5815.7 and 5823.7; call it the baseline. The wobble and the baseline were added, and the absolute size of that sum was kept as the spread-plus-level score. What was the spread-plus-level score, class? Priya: 18.3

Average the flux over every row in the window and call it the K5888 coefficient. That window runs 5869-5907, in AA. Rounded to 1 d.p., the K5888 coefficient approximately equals 14.4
